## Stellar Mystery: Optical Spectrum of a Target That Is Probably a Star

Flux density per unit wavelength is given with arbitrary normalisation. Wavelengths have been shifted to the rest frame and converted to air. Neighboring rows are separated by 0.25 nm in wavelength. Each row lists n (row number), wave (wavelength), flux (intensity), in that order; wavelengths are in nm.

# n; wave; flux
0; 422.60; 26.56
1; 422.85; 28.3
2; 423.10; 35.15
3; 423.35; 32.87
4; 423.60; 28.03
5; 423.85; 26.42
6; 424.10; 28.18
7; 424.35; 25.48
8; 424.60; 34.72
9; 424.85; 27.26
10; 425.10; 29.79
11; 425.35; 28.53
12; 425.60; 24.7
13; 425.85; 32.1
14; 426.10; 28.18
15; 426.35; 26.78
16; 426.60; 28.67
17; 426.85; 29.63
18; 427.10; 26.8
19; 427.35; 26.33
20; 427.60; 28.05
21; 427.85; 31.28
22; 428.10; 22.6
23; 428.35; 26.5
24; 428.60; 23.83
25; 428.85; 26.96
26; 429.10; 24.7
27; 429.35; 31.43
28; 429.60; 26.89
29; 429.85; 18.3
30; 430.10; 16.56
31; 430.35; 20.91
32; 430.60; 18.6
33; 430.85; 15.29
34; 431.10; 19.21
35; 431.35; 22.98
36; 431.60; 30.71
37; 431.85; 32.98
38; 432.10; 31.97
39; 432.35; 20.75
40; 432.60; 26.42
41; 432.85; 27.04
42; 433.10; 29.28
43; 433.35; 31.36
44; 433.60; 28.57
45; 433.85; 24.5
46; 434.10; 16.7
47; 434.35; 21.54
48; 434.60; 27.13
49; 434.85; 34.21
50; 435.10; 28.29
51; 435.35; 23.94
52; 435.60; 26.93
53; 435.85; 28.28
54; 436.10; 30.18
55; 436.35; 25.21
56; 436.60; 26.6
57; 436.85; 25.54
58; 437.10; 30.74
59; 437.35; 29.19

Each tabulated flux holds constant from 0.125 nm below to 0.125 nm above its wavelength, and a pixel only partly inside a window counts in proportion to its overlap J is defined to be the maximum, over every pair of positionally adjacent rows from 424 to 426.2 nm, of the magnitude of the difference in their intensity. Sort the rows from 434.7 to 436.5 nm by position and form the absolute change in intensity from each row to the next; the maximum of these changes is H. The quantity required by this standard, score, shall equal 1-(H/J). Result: 0.4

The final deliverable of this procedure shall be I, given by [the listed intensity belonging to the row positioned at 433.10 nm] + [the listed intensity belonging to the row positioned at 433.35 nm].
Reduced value 61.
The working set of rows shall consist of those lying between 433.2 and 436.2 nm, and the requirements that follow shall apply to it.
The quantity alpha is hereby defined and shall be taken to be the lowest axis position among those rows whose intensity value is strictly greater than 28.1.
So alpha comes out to 433.35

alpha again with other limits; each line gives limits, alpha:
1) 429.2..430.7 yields 429.35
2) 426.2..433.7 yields 426.60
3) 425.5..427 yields 425.85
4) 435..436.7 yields 435.10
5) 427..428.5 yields 427.85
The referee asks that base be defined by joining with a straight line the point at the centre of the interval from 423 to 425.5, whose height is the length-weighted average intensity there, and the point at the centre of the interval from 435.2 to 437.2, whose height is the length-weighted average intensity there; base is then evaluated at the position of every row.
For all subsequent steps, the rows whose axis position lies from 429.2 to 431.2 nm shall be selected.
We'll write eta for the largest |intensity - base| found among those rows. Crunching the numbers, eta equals 12.9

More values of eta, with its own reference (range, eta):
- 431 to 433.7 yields 9.0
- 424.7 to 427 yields 4.6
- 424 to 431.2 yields 12.9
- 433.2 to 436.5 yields 10.9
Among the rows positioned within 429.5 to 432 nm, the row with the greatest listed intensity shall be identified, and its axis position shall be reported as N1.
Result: 431.85 nm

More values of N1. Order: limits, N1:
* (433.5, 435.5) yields 434.85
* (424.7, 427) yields 425.85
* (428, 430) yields 429.35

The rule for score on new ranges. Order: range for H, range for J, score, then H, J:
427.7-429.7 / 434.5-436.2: -0.2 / 8.7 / 7.1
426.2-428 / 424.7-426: 0.6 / 3.2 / 7.4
